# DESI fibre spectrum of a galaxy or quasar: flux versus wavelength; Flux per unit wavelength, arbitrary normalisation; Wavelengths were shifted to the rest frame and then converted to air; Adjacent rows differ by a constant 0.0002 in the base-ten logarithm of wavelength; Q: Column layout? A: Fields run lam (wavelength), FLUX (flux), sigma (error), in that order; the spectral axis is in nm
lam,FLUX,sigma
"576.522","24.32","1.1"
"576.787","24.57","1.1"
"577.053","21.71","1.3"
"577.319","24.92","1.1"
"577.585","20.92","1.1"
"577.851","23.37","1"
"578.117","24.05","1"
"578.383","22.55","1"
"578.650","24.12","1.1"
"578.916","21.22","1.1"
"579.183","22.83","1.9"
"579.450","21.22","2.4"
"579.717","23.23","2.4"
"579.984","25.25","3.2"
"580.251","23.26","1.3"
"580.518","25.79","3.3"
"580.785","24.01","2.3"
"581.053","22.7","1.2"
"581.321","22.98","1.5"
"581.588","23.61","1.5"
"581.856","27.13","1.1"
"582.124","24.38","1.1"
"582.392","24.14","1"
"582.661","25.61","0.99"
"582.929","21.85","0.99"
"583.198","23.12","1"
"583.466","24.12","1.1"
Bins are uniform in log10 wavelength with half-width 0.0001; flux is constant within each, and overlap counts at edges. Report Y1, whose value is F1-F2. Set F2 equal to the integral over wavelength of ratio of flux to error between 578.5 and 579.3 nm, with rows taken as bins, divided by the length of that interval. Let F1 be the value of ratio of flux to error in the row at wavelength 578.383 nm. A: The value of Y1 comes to 5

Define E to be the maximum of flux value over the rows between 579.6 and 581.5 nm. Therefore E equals 25.79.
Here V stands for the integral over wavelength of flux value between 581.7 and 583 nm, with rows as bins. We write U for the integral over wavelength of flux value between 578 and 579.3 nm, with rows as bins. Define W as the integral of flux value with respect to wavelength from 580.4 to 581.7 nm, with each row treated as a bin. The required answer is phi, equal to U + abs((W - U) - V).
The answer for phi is 60.9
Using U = 29.8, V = 32.2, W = 30.9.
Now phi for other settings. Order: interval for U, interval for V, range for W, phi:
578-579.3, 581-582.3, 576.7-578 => 61.2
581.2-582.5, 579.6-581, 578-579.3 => 67.8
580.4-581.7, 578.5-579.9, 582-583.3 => 62.6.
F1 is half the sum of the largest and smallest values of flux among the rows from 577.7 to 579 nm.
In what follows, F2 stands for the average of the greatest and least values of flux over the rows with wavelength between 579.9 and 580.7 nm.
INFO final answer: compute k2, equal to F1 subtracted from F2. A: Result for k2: 1.9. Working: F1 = 22.7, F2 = 24.5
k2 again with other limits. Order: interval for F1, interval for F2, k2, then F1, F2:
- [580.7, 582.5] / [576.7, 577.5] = -1.6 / 24.9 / 23.3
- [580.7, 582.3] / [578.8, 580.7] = -1.4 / 24.9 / 23.5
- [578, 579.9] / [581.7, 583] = 1.8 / 22.7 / 24.5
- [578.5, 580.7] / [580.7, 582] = 1.4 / 23.5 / 24.9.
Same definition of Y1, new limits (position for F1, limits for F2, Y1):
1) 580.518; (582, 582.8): -16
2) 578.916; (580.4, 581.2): 7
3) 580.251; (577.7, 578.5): -5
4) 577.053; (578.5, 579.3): -1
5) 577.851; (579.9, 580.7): 12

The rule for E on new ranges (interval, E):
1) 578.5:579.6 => 24.12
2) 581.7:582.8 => 27.13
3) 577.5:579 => 24.12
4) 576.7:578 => 24.92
